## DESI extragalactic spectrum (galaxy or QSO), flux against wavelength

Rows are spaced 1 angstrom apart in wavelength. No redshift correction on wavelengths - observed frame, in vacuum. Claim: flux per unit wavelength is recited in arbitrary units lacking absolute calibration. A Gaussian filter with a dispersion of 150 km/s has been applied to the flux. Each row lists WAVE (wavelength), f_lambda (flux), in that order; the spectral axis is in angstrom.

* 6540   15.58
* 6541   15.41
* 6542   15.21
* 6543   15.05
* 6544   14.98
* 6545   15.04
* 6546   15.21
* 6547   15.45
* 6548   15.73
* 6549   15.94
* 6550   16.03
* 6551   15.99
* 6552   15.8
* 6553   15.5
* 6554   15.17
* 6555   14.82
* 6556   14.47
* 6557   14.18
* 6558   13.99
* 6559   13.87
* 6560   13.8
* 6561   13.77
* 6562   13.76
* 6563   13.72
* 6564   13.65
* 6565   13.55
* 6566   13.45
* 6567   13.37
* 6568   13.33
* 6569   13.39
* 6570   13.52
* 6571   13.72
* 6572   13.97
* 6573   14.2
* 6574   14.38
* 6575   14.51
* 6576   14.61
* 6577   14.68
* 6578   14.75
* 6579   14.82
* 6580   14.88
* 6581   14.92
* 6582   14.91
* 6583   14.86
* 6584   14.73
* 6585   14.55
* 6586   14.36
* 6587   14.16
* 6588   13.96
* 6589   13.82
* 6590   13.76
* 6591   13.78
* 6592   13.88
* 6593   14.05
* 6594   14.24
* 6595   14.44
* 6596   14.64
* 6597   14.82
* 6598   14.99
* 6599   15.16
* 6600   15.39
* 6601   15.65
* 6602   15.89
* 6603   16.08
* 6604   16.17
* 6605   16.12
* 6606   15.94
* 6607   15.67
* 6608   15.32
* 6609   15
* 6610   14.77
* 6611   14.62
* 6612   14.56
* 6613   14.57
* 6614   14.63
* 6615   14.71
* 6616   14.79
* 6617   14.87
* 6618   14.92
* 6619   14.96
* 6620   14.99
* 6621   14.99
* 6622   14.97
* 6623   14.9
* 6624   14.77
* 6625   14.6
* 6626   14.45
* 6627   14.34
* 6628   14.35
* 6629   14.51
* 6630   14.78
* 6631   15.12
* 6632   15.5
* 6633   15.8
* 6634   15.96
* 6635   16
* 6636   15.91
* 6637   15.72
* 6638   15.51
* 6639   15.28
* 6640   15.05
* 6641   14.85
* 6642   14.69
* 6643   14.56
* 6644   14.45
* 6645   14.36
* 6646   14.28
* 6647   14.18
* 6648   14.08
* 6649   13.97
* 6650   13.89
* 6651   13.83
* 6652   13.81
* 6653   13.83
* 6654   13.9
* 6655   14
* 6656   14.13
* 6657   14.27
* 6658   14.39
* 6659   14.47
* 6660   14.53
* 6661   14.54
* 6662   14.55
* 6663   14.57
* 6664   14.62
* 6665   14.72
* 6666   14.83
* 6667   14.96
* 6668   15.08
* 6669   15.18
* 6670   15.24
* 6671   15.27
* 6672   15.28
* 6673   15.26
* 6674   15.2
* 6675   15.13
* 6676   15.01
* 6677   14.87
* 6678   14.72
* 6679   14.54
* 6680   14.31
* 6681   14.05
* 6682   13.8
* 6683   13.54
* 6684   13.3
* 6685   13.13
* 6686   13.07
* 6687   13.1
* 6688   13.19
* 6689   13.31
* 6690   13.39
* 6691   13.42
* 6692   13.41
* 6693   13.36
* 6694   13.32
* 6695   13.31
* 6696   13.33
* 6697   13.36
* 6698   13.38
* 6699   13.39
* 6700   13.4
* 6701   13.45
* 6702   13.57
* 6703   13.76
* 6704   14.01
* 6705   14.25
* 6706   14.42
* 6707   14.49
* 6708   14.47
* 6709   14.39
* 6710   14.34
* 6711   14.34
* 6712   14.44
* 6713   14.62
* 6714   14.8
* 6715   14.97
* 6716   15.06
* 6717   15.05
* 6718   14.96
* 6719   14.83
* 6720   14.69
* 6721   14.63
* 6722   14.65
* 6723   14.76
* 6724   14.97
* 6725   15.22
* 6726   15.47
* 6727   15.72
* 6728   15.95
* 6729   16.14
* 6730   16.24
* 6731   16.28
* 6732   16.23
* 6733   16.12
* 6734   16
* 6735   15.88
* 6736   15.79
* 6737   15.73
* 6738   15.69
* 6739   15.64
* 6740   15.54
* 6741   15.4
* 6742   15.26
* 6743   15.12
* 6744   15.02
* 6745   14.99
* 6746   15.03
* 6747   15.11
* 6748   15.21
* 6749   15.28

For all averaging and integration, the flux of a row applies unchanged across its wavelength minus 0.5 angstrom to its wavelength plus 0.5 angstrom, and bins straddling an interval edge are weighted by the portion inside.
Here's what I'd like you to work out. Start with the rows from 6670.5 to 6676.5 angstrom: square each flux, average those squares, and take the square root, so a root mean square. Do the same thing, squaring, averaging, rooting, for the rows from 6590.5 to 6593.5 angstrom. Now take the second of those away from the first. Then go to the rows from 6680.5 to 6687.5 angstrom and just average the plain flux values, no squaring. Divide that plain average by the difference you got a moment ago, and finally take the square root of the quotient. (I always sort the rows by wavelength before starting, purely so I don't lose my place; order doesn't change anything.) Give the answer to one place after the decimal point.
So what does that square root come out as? 3.2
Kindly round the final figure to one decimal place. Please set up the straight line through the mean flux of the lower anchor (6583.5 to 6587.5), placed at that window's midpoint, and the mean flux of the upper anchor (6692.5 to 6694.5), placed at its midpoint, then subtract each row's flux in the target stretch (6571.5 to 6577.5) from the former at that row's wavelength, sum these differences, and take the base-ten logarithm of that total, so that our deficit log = 0.0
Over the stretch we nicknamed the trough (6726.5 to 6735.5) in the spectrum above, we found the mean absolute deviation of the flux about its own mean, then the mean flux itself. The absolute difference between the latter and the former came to 15.9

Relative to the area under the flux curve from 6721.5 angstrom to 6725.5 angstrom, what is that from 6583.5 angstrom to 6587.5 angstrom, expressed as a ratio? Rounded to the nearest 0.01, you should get 0.97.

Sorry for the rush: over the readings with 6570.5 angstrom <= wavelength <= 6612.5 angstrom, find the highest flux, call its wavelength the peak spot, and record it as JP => 6604 angstrom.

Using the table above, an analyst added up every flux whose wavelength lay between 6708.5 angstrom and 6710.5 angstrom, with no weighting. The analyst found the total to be 28.7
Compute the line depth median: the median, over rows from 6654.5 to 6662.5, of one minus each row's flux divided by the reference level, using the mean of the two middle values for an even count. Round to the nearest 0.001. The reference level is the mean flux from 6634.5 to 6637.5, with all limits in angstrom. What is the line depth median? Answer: 0.091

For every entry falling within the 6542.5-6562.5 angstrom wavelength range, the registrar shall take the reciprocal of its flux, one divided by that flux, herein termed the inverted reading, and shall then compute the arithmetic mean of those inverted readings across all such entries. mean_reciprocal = 0.0672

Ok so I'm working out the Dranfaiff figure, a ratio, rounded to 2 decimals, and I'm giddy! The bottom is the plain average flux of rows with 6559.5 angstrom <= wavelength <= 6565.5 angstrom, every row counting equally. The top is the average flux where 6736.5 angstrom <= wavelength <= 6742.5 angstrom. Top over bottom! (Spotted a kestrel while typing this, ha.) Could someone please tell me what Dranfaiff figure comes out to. 1.13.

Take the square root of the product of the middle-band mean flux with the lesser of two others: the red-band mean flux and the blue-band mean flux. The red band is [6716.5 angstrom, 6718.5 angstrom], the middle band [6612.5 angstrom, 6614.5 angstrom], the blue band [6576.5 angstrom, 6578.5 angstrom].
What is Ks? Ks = 14.7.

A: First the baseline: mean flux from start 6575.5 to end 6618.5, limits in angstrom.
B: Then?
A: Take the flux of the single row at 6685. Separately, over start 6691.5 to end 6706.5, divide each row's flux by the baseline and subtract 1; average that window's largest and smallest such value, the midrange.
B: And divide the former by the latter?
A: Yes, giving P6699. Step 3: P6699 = -203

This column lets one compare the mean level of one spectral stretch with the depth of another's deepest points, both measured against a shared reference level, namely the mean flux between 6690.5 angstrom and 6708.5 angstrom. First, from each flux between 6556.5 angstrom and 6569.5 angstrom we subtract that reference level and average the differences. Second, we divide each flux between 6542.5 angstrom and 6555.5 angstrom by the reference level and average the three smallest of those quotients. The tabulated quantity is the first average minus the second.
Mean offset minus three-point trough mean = -1.1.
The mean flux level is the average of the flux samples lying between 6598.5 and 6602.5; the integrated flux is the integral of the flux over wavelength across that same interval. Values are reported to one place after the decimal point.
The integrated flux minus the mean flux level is 46.6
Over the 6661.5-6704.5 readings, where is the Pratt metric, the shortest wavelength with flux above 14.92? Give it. 6667 angstrom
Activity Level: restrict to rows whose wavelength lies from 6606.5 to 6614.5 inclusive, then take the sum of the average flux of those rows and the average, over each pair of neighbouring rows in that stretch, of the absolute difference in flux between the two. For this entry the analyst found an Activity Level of 15.1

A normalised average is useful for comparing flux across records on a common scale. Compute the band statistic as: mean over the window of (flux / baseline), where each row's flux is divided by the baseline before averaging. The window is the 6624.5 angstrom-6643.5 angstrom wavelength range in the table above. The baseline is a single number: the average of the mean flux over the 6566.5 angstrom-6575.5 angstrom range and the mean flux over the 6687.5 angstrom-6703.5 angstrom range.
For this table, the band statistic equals 1.11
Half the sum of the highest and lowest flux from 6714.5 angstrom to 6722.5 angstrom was 14.8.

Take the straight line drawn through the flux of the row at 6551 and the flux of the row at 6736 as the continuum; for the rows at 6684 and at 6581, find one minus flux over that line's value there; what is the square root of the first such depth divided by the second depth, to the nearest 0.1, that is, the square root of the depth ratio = 1.6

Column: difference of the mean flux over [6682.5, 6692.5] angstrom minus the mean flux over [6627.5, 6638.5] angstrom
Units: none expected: -2.1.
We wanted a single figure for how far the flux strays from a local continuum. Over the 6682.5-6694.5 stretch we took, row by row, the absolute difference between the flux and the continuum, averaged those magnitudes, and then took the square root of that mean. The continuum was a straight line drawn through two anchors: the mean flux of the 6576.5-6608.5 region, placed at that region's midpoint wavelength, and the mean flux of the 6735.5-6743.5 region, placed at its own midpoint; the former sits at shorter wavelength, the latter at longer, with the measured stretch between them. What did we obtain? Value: 1.4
